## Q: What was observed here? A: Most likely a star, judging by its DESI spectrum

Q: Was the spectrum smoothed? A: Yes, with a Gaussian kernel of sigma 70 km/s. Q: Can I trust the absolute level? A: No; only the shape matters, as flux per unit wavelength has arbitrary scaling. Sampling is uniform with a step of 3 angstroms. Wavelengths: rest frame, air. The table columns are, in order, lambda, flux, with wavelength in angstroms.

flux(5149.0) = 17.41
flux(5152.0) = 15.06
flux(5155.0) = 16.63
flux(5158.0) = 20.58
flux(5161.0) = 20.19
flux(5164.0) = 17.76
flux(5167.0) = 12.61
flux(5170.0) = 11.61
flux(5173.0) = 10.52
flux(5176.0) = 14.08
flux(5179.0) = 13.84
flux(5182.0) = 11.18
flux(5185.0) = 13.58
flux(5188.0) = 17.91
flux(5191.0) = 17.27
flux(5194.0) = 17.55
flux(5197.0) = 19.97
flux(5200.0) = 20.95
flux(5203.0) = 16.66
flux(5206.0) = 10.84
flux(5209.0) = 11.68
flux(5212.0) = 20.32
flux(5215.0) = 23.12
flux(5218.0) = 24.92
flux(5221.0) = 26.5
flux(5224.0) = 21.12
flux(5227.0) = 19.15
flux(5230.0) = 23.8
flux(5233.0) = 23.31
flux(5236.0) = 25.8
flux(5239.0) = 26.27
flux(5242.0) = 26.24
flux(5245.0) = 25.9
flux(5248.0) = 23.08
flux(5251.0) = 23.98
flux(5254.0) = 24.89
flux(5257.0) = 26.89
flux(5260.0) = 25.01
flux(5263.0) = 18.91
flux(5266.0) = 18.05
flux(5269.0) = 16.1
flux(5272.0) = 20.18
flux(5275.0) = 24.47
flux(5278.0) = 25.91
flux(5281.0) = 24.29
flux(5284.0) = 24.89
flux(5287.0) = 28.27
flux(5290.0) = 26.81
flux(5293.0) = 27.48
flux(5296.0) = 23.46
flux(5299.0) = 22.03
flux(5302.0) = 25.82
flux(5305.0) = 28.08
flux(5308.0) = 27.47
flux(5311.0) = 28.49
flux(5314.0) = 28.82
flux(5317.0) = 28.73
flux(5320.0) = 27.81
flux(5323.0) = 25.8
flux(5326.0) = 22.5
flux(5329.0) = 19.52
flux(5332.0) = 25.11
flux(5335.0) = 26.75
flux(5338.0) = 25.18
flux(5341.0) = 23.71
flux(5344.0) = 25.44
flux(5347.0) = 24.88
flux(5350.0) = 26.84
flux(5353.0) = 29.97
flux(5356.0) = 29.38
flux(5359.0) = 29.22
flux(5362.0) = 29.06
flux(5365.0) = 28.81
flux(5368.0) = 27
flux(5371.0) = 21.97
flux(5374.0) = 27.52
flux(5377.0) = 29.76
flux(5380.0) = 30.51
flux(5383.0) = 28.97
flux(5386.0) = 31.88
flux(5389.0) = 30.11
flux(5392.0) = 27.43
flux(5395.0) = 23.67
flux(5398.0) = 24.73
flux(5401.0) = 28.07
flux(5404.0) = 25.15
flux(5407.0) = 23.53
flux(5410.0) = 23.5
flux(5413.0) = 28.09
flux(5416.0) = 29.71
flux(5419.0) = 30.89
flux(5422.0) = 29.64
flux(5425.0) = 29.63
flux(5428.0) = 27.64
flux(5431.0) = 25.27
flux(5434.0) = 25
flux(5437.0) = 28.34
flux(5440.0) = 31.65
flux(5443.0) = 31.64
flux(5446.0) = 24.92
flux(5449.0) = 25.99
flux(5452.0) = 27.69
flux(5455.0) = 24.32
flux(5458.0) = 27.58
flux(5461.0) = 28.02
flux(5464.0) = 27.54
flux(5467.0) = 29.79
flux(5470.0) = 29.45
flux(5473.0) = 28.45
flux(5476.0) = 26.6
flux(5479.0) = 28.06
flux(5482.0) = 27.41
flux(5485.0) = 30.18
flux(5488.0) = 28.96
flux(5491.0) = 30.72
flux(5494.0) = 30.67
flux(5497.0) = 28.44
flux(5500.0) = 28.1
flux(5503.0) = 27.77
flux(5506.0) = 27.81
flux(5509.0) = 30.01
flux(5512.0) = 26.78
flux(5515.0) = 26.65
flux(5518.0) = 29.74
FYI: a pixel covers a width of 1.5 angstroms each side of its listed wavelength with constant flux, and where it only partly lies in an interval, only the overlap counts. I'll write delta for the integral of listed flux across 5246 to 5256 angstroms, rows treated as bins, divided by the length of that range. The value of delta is 24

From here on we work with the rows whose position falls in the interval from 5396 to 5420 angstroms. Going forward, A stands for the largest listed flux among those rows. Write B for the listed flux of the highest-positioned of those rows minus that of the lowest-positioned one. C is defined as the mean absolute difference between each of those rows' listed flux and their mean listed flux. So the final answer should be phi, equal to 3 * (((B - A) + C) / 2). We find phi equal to -33.4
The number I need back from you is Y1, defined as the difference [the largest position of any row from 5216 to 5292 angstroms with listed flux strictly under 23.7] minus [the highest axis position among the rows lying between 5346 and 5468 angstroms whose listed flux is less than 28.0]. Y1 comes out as -192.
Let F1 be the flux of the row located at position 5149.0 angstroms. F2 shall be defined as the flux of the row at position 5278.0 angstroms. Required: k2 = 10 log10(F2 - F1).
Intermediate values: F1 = 17.41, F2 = 25.91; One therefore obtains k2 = 9.3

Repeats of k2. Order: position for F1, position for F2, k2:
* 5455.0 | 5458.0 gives 5.1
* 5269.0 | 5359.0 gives 11.2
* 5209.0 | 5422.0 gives 12.5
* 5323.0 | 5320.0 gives 3.0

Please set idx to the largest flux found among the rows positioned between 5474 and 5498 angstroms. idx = 30.72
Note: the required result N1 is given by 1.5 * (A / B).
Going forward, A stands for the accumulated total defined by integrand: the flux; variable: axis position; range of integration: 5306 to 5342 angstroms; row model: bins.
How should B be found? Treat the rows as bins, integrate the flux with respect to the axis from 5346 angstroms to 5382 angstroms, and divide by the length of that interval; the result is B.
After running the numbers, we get 50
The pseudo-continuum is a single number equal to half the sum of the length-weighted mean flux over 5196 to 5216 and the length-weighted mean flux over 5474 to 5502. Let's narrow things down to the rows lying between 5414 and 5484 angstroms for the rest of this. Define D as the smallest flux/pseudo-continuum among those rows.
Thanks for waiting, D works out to 1.05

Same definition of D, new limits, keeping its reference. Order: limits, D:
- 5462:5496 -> 1.15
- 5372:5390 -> 1.19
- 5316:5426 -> 0.84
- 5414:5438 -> 1.08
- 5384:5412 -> 1.02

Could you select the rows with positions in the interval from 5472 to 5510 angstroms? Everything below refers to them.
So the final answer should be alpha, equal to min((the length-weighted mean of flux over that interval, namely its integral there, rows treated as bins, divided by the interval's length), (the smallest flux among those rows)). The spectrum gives 26.6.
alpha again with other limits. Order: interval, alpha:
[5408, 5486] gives 23.5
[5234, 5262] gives 23.1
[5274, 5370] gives 19.5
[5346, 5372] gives 22.0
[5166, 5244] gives 10.5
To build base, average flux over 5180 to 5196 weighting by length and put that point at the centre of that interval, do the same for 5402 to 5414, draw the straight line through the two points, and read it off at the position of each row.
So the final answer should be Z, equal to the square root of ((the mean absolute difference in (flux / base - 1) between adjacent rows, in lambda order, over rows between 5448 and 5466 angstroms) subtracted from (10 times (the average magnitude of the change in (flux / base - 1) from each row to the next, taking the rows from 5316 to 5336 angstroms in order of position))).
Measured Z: 1.11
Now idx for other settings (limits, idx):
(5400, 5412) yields 28.07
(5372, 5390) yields 31.88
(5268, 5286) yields 25.91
